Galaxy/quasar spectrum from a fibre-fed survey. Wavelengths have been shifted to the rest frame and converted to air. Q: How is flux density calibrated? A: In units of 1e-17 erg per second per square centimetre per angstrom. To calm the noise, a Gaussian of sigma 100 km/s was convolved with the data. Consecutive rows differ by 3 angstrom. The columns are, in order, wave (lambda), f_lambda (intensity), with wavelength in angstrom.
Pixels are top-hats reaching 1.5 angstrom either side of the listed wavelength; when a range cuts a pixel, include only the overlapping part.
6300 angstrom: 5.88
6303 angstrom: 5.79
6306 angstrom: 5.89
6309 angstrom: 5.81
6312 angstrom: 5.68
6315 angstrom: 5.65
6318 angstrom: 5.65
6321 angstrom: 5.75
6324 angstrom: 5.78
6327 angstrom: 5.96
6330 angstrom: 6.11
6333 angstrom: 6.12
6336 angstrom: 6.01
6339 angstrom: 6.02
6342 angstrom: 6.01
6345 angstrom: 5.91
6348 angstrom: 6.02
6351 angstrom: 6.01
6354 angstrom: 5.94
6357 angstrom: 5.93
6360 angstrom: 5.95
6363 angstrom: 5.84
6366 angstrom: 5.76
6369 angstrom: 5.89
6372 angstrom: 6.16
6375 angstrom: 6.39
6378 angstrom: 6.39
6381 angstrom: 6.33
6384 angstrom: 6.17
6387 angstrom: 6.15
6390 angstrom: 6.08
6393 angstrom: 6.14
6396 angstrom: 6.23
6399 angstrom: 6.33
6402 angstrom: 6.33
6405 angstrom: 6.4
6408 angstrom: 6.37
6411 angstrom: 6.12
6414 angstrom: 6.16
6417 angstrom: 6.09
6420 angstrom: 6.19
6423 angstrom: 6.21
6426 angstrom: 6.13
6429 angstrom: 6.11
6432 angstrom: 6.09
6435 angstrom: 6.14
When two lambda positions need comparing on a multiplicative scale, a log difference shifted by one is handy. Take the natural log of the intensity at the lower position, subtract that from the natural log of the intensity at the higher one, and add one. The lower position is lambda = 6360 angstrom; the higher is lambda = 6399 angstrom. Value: 1.06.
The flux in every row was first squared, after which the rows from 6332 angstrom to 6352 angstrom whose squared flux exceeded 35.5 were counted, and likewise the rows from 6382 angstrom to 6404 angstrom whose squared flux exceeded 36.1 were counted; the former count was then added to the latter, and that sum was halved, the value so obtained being 6.5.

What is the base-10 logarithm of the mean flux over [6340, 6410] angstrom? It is 0.787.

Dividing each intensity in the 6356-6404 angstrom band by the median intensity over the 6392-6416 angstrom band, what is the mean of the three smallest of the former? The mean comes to 0.928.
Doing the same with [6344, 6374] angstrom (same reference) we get 0.928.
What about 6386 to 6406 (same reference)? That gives 0.975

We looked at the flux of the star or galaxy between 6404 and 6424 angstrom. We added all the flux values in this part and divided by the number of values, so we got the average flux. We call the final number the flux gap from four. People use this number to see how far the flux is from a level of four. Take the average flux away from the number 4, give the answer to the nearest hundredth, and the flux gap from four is -2.22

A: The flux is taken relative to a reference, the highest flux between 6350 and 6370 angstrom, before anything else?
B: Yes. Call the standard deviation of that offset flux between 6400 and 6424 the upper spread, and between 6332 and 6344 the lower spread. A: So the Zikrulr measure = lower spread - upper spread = -0.064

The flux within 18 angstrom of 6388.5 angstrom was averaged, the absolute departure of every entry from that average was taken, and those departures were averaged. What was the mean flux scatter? 0.10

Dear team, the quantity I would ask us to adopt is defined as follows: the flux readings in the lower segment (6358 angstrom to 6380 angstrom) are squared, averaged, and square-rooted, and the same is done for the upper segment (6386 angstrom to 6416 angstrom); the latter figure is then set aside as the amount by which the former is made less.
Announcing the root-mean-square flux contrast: -0.17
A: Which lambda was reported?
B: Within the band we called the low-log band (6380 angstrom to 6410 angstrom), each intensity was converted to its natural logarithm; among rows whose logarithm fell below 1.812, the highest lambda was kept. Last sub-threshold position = 6390 angstrom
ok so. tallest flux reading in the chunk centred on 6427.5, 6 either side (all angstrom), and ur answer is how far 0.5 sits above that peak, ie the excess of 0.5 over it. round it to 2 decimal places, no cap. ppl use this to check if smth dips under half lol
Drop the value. -5.71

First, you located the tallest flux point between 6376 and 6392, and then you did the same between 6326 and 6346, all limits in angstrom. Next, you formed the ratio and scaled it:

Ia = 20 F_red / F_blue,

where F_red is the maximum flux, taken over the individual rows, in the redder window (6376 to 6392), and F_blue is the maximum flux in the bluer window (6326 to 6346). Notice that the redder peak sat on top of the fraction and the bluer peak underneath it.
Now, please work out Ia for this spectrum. 20.9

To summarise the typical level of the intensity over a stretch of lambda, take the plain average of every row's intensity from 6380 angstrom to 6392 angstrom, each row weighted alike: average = 6.2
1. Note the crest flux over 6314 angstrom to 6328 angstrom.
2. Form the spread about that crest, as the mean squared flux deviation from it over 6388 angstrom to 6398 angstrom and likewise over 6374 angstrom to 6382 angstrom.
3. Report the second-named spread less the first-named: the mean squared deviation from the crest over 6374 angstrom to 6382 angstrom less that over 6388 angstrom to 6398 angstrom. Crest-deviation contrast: 0.13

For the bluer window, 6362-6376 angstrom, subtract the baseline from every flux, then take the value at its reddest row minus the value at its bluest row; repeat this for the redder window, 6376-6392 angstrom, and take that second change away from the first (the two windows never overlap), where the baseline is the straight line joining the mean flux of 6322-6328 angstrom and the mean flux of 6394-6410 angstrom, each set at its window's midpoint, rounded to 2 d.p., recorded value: 0.86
